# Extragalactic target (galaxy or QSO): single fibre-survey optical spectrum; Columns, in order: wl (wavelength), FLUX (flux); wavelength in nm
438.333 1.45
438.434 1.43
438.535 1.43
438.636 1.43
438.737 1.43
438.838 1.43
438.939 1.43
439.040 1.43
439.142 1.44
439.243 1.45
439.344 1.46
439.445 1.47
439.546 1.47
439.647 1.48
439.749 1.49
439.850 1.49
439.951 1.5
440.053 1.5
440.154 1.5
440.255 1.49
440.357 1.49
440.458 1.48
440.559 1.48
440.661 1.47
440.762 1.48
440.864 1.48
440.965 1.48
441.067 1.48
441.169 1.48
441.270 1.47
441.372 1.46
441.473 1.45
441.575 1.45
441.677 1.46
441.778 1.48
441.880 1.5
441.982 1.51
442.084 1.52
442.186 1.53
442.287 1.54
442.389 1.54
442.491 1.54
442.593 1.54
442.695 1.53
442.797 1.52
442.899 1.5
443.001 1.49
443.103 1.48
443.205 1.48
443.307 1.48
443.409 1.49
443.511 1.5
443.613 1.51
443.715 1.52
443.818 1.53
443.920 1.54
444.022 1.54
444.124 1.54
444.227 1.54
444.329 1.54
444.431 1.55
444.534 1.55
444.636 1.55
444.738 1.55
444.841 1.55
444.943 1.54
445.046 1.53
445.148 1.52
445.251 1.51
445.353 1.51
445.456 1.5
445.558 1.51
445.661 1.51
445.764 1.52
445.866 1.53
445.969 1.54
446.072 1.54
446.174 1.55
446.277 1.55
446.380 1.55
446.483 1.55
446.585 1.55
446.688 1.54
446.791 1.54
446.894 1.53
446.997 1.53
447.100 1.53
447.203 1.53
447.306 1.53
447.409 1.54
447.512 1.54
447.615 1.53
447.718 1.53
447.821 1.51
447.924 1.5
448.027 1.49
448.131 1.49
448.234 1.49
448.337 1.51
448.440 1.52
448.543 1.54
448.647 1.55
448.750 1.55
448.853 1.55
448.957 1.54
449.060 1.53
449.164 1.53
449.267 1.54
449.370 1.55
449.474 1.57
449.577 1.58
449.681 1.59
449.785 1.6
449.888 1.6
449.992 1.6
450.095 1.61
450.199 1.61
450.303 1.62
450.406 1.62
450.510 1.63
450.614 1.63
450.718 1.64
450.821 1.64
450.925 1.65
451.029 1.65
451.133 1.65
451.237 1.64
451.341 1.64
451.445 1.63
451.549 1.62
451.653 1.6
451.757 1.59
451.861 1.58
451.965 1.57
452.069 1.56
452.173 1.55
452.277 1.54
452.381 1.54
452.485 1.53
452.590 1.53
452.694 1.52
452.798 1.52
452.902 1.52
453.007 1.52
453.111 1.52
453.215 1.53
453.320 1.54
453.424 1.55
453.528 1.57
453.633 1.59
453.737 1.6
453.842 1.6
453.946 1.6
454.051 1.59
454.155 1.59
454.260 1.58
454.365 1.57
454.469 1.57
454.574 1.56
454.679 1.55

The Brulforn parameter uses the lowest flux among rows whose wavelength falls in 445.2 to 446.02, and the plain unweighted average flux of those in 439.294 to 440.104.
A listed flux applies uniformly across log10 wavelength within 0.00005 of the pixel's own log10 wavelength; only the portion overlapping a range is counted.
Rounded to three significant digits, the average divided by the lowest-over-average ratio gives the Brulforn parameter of 1.47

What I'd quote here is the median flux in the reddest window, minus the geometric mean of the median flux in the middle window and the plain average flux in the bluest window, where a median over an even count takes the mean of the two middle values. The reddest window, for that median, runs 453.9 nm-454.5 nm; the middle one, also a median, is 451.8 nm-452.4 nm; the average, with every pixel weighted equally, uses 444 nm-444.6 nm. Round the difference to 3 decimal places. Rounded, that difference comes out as 0.036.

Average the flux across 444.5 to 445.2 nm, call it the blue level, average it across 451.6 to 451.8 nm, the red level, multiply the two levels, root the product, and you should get 1.57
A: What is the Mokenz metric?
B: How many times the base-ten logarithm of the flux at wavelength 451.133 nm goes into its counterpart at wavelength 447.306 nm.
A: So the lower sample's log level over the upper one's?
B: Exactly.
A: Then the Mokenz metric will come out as 0.85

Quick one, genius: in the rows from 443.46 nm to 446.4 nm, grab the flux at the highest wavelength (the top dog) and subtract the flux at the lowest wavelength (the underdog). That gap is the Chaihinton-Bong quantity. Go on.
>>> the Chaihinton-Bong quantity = 0.05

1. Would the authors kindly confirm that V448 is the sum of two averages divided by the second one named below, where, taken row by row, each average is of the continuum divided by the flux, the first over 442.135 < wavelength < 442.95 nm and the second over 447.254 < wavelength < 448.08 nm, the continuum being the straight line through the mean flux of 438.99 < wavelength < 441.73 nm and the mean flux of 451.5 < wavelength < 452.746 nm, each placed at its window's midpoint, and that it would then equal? 1.97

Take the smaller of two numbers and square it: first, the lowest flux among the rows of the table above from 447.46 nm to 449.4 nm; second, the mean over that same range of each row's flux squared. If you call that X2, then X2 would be 2.22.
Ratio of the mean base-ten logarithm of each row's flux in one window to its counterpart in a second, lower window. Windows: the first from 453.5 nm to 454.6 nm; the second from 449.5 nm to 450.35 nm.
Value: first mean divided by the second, 0.98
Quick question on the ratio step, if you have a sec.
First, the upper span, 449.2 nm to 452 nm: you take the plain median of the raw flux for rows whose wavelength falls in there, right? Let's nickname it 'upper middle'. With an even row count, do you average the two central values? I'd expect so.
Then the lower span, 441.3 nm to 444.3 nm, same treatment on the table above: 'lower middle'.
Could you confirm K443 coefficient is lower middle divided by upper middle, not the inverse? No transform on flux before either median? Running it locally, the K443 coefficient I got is 0.94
